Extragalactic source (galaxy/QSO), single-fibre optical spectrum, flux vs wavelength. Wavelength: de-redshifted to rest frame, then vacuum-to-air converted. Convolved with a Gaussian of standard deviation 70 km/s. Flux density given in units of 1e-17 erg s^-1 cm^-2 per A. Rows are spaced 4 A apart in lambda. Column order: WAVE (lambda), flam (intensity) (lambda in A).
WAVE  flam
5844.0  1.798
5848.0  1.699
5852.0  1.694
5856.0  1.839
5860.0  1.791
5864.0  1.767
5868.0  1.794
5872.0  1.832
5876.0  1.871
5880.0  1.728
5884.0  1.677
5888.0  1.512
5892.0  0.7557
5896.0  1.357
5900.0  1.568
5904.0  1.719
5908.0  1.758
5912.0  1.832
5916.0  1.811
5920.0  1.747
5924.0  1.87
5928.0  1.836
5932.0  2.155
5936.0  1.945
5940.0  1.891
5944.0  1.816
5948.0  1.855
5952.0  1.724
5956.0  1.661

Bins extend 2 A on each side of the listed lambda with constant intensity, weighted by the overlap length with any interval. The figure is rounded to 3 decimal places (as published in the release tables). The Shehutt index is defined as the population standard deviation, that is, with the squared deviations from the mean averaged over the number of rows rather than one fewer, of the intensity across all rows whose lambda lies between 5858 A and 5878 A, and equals 0.037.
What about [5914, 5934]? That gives 0.141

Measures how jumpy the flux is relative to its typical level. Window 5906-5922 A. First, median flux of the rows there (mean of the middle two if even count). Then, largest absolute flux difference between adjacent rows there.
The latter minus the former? -1.71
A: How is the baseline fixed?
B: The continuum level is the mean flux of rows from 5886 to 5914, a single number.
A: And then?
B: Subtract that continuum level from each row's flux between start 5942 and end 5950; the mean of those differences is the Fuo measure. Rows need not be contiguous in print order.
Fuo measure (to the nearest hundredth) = 0.34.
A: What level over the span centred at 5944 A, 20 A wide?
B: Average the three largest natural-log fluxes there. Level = 0.640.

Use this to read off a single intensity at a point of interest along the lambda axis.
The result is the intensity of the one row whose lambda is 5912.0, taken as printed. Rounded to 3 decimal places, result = 1.832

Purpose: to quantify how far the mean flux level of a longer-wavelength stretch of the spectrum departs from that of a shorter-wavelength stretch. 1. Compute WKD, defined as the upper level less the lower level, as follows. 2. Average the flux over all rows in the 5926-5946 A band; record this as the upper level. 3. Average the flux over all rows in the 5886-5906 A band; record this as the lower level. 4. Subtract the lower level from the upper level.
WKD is 0.55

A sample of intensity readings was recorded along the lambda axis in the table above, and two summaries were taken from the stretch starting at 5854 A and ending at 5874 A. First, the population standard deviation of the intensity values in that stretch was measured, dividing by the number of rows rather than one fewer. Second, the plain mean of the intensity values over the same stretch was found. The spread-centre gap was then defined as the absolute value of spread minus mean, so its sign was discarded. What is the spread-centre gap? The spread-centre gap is 1.78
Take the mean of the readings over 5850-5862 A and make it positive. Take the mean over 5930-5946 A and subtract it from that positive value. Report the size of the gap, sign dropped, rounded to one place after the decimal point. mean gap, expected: 0.2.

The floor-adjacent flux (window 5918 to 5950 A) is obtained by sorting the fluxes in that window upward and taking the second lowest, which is 1.816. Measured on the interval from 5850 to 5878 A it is 1.767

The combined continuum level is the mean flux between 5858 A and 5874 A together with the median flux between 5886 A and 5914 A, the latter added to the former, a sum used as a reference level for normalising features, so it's 3.4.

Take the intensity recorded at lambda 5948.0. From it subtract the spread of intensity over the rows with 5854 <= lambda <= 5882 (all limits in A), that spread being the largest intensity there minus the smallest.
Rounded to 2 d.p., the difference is 1.71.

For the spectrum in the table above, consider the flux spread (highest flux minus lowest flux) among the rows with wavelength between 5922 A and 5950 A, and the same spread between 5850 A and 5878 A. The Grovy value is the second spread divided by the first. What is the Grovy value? 0.52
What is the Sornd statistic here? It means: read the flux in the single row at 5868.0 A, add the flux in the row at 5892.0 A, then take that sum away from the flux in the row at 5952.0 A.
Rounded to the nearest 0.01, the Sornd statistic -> -0.83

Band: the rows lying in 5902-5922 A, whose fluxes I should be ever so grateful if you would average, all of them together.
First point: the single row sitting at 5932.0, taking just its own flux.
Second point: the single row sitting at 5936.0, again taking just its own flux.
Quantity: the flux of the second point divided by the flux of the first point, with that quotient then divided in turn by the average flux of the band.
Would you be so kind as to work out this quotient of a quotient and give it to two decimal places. 0.51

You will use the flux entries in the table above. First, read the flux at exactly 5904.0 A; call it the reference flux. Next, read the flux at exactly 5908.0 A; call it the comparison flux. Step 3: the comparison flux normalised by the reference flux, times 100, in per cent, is 102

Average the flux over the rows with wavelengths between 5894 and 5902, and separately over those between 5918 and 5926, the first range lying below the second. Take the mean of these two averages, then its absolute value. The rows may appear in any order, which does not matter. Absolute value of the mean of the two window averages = 1.64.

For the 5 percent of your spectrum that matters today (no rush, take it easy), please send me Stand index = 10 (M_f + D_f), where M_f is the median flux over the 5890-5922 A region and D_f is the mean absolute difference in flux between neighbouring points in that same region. 19.0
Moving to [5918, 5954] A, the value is 19.8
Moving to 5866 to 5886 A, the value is 18.6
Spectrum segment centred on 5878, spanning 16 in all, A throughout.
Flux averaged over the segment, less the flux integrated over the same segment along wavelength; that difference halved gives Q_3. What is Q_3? -13.3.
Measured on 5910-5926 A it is -13.6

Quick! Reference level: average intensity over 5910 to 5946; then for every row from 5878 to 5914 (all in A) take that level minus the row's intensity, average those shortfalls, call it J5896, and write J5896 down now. 0.333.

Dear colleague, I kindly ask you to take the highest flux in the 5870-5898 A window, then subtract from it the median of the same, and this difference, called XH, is 0.19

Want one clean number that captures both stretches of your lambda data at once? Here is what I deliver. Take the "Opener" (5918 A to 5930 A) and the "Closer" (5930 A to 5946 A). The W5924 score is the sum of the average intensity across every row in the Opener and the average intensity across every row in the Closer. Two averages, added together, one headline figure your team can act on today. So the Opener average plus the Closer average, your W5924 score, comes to 3.77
